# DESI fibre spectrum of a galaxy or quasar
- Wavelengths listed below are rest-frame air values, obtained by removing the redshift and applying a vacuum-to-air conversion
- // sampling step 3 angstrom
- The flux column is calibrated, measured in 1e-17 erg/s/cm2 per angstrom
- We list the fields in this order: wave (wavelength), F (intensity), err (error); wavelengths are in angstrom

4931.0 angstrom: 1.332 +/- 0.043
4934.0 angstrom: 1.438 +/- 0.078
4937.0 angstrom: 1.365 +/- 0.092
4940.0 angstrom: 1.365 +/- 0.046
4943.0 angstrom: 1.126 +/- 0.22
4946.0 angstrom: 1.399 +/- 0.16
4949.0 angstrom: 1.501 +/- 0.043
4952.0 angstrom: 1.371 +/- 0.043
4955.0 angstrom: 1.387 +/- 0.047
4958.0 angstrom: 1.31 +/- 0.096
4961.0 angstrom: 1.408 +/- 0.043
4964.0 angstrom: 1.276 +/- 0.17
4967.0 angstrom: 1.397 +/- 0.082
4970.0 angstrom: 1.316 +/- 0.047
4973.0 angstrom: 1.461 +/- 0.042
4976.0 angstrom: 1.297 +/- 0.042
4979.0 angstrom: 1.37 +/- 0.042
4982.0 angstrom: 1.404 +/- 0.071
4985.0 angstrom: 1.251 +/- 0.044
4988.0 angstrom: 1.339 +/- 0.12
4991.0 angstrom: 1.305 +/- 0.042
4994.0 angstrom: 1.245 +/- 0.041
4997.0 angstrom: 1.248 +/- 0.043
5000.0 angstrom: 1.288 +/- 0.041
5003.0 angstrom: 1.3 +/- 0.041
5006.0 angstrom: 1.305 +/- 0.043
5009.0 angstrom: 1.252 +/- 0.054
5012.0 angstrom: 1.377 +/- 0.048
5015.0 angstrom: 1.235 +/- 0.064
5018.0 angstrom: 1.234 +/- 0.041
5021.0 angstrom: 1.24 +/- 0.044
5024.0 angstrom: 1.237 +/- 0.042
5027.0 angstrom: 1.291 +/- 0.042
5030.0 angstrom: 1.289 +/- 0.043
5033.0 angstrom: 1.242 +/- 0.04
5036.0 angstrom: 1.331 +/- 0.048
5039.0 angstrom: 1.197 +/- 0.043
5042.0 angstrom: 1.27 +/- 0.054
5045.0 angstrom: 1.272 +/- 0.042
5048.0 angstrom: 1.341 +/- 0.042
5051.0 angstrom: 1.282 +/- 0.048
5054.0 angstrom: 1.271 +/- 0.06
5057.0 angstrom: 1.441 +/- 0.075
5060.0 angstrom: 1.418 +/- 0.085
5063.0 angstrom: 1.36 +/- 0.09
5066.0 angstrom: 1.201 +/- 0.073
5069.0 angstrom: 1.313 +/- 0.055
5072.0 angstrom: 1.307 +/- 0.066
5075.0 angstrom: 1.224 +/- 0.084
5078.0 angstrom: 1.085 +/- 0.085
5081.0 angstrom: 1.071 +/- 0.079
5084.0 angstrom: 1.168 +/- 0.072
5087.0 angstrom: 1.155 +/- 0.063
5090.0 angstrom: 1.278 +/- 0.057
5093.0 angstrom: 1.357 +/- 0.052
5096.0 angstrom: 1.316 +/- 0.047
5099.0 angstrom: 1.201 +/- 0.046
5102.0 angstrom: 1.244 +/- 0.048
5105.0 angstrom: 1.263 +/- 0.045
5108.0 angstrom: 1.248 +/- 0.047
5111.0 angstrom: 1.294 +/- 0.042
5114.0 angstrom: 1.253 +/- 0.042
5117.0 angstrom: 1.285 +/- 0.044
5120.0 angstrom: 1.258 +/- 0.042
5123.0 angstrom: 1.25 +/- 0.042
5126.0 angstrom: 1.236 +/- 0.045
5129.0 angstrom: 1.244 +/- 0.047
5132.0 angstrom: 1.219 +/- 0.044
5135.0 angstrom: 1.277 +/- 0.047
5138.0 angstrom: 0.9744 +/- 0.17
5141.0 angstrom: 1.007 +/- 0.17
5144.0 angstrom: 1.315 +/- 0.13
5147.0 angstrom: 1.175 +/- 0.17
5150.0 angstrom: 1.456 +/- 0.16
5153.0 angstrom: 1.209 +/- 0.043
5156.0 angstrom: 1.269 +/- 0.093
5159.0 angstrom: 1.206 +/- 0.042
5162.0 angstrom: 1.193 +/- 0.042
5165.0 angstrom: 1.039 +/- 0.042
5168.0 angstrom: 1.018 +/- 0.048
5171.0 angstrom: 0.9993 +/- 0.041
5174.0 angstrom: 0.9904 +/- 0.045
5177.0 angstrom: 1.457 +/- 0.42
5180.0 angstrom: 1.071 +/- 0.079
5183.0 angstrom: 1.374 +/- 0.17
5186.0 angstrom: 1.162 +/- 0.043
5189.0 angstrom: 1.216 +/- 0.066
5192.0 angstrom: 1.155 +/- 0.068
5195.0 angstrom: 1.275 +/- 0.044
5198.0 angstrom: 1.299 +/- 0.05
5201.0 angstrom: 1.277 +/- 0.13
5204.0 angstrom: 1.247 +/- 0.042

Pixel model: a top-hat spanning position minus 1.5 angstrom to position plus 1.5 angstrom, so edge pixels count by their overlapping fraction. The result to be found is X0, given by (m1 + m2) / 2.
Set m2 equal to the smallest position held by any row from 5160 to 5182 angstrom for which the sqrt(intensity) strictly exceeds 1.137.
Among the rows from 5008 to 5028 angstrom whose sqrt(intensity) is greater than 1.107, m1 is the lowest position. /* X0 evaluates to 5093.0 angstrom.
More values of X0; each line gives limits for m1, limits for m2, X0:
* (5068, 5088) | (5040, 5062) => 5058.5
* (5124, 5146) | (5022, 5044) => 5081.0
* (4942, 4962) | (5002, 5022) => 4974.5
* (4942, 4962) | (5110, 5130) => 5028.5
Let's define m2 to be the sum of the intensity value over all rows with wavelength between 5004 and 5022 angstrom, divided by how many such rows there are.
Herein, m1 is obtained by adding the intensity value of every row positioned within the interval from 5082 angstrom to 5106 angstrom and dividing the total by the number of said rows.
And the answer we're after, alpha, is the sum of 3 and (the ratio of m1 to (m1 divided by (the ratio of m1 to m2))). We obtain 3.98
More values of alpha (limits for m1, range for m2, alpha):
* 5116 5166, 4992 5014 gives 3.94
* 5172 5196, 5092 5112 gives 3.95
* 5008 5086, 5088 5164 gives 4.02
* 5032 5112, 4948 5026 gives 3.96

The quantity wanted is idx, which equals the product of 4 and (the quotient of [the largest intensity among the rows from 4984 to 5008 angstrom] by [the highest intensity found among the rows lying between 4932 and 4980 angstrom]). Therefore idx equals 3.57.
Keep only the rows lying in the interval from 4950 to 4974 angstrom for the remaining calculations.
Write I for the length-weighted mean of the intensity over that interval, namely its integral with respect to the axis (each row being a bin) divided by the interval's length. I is 1.37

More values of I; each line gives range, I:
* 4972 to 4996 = 1.33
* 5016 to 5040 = 1.26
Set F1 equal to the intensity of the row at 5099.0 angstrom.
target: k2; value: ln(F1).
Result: 0.18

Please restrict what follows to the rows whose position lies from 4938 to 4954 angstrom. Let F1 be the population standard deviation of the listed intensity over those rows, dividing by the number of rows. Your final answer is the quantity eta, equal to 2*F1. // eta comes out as 0.25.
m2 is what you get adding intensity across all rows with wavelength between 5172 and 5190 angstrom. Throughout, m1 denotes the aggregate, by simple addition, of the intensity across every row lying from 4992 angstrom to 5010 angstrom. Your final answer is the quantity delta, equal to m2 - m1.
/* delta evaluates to -0.4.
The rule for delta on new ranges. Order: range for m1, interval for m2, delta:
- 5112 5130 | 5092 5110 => 0.1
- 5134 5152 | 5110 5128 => 0.4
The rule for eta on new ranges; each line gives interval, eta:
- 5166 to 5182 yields 0.35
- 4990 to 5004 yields 0.05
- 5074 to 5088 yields 0.11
